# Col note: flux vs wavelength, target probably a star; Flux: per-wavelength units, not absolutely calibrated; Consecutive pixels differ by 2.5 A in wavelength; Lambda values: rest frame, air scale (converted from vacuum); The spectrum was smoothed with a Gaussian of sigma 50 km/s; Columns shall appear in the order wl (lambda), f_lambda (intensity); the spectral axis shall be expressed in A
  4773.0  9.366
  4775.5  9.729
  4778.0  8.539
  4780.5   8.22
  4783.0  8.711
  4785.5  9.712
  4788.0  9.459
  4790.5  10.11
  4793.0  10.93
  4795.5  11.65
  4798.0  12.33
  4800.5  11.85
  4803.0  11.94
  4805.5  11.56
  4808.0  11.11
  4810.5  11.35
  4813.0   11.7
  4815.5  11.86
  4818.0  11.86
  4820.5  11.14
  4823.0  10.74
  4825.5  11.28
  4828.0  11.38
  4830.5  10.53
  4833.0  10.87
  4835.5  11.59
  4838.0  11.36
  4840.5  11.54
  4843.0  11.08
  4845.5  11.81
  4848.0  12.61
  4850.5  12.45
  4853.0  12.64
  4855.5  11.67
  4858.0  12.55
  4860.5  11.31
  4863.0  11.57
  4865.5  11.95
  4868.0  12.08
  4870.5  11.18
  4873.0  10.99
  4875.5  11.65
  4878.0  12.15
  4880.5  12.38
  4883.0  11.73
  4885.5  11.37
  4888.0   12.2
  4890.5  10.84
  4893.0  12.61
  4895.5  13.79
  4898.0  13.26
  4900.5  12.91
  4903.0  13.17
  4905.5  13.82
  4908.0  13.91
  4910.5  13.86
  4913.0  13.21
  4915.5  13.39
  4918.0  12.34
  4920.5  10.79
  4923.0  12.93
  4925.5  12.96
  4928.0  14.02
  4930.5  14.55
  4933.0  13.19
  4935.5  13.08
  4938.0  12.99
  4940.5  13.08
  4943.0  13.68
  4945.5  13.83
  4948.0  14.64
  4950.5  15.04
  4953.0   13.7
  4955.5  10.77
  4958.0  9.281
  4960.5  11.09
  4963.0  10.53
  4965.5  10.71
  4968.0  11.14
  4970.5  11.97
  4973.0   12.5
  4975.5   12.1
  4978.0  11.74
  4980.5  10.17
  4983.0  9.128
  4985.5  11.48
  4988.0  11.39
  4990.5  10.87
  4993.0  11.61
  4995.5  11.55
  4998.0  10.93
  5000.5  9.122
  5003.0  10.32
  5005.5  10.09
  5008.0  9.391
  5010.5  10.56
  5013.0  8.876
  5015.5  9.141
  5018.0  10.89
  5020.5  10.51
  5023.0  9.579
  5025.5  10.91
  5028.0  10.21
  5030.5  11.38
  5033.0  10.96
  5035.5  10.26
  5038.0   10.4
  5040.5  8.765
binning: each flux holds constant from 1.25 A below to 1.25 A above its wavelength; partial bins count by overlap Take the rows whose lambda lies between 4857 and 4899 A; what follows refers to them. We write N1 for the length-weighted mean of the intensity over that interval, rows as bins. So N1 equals 12.0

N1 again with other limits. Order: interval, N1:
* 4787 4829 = 11.3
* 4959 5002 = 11.0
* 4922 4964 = 12.9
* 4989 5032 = 10.4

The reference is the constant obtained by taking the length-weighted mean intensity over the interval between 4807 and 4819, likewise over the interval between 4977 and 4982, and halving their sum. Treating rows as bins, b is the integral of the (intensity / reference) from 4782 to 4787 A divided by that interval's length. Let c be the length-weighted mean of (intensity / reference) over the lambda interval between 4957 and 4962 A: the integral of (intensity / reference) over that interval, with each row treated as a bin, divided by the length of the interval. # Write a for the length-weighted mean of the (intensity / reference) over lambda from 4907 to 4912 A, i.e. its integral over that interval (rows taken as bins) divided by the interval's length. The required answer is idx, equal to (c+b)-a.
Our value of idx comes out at 0.50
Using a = 1.24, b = 0.83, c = 0.91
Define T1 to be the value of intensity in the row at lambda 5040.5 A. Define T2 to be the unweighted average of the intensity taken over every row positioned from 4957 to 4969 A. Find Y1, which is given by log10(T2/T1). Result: 0.081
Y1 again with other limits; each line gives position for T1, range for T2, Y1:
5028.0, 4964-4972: 0.043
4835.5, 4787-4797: -0.041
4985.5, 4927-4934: 0.084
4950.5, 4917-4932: -0.066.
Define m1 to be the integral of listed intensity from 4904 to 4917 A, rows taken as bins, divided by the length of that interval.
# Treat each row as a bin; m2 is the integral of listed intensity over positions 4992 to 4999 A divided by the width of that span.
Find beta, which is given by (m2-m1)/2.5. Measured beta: -0.89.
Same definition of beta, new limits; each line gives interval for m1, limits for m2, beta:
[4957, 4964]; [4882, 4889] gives 0.57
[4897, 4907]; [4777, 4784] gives -1.93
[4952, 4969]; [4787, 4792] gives -0.45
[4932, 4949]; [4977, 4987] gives -1.15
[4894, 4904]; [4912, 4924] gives -0.30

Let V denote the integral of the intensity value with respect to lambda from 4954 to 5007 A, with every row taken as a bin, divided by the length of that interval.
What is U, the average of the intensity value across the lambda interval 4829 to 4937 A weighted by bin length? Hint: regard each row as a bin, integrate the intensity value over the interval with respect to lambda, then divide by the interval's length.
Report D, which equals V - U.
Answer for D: -1.4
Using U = 12.32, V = 10.9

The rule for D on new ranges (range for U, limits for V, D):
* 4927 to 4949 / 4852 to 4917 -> -1.3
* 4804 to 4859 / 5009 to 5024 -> -1.7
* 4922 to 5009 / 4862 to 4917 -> 0.6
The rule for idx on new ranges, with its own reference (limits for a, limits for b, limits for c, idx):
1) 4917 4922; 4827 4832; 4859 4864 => 0.97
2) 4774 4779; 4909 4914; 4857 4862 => 1.45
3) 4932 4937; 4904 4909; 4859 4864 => 1.09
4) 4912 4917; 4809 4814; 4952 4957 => 0.92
